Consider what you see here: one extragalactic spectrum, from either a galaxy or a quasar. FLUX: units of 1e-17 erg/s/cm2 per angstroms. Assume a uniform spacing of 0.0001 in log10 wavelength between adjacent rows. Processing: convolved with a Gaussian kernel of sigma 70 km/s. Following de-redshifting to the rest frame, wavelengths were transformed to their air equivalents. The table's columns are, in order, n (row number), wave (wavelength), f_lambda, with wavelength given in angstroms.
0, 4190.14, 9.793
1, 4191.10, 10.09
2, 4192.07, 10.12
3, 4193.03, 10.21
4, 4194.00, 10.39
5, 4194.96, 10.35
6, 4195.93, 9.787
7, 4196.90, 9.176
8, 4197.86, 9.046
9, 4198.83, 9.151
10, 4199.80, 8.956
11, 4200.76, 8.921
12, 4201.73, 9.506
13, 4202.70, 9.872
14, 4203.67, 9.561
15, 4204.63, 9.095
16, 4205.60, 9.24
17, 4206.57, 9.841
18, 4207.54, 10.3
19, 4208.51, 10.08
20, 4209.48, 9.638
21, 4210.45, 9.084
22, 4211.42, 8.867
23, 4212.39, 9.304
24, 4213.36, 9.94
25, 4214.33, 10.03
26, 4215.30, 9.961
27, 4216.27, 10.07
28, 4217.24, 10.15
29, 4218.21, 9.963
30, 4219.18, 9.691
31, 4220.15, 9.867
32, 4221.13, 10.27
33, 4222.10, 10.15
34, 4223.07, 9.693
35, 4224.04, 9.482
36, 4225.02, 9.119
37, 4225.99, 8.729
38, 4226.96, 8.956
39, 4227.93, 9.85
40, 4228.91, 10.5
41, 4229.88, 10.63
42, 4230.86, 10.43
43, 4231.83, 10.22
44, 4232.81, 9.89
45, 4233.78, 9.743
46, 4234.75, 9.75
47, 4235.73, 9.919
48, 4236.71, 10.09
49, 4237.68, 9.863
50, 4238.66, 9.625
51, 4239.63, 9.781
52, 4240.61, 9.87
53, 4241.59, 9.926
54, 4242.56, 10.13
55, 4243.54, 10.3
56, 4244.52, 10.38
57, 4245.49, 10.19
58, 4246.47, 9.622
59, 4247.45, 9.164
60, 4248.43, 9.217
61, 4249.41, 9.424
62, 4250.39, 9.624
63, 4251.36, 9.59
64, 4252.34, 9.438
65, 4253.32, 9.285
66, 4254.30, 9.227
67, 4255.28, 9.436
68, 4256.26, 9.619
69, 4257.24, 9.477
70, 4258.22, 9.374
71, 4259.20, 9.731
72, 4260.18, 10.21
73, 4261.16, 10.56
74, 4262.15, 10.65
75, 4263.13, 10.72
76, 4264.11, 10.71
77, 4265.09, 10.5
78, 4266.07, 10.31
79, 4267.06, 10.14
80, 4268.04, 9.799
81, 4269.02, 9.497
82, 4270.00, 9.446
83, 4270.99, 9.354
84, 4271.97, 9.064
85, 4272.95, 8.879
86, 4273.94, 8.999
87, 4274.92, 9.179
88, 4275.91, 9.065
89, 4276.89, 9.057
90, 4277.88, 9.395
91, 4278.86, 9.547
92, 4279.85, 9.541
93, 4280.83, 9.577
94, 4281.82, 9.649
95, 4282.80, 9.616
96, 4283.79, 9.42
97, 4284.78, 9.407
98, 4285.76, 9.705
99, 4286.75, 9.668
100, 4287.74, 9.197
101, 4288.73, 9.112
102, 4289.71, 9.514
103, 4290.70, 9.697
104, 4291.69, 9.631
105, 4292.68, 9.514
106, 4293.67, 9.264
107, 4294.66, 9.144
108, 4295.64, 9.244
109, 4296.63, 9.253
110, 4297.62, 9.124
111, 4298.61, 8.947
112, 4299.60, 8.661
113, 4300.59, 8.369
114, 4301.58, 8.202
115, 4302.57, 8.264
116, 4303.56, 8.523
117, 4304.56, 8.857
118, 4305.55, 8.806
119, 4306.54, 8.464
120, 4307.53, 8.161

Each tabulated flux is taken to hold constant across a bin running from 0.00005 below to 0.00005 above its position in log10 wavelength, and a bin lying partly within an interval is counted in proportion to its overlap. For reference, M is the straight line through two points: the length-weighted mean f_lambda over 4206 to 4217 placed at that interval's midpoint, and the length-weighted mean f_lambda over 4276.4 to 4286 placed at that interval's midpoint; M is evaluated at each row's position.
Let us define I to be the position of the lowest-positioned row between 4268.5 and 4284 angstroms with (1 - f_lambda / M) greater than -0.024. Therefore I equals 4269.02 angstroms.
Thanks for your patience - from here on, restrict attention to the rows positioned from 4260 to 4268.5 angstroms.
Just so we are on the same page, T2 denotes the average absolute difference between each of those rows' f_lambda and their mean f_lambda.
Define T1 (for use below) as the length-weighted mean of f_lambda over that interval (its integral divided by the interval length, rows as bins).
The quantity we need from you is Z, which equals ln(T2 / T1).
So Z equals -3.7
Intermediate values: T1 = 10.4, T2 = 0.25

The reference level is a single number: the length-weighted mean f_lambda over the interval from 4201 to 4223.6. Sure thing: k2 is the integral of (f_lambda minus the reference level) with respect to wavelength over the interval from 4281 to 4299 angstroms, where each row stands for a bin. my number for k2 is -6.1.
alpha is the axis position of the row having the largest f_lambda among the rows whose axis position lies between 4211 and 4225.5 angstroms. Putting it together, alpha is 4221.13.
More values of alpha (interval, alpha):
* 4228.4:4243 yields 4229.88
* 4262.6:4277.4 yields 4263.13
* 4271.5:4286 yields 4285.76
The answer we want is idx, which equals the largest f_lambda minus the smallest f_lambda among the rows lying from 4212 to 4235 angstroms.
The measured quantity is 1.90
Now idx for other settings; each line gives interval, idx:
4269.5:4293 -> 0.83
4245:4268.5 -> 1.56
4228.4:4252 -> 1.47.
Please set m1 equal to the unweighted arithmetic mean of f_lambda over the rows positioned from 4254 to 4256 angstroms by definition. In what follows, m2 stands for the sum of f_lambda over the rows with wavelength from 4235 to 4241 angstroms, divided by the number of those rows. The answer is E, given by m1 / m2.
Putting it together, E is 0.95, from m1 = 9.3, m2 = 9.86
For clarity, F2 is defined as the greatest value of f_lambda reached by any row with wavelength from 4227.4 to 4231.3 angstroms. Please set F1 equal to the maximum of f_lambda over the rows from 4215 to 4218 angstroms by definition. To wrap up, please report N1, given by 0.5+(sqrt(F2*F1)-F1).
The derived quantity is 0.74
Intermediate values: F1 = 10.15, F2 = 10.63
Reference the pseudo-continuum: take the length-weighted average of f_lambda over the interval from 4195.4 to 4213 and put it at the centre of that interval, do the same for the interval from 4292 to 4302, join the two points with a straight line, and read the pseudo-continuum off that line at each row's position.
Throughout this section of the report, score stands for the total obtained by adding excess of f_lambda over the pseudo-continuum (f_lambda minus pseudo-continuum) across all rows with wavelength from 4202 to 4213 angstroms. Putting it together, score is 1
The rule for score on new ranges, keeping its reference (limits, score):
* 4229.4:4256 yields 15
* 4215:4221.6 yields 5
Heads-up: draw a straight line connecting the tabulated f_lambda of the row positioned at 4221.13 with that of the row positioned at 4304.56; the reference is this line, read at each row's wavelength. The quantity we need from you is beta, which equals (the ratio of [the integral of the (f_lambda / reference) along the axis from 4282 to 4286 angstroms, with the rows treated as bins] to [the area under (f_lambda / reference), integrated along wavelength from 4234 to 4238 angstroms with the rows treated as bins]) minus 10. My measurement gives -8.95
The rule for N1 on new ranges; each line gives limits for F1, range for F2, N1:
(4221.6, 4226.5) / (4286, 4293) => 0.27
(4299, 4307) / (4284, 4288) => 0.91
